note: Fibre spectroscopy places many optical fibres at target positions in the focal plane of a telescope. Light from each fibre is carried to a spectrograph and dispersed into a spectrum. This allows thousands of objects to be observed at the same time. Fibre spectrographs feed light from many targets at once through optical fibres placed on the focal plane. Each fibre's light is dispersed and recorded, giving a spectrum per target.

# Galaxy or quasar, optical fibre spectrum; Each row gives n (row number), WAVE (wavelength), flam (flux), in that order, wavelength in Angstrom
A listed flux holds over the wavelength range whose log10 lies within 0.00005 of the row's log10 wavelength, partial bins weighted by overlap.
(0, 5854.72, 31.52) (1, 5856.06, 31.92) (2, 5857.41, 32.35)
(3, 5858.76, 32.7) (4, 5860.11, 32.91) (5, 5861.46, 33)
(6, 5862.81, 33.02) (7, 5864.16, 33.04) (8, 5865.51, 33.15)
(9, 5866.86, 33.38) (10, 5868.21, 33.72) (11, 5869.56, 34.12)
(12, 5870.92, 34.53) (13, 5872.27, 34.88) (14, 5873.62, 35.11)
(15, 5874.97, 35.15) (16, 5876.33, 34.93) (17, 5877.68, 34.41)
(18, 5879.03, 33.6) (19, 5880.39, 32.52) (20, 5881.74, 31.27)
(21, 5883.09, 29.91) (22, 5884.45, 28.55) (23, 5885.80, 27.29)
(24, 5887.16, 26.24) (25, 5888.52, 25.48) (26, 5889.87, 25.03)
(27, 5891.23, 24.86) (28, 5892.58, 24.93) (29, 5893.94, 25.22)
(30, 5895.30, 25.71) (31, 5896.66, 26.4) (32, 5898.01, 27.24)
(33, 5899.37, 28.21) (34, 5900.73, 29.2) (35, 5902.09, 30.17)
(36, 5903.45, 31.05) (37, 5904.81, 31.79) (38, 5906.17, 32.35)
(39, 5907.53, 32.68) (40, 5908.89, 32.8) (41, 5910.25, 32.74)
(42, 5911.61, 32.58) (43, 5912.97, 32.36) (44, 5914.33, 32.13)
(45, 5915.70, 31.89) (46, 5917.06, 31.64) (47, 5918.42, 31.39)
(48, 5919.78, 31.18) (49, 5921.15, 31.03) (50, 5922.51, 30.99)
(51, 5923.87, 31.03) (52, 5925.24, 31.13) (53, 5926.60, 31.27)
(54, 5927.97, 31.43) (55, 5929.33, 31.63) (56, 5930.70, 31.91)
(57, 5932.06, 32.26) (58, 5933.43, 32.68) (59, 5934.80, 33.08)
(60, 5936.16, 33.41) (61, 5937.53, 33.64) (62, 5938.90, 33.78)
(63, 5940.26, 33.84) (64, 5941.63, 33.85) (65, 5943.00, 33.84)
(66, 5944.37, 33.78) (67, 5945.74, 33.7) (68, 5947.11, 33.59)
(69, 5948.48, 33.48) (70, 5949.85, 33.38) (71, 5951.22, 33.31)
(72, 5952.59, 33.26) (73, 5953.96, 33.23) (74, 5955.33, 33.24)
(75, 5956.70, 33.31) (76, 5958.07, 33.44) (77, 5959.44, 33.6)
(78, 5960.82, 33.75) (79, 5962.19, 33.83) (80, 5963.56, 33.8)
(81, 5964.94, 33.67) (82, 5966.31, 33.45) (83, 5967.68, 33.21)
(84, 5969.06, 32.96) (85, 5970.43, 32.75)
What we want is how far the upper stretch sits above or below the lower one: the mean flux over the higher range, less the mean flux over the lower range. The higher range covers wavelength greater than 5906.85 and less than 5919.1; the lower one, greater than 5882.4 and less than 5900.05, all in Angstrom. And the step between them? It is 5.7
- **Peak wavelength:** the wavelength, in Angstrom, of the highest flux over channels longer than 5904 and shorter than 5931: 5908.89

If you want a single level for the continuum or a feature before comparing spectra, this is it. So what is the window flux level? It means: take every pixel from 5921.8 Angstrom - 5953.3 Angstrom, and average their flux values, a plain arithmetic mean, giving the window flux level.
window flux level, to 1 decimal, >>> 32.8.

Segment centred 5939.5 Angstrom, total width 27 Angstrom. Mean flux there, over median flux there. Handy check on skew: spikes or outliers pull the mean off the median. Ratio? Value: 0.990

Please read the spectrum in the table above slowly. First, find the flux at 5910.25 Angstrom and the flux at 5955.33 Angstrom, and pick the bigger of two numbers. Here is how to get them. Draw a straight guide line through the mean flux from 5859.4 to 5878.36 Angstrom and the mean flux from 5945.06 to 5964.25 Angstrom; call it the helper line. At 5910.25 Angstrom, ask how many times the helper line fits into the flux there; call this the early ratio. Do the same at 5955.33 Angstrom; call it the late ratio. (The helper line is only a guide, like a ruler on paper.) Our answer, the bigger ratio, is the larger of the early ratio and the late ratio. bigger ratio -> 0.99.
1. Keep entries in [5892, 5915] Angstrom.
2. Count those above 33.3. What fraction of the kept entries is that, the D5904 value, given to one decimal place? 0.0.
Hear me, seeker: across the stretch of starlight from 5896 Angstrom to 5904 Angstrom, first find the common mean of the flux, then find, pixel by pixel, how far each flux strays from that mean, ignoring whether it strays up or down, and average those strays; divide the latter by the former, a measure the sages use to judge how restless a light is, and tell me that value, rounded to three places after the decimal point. 0.050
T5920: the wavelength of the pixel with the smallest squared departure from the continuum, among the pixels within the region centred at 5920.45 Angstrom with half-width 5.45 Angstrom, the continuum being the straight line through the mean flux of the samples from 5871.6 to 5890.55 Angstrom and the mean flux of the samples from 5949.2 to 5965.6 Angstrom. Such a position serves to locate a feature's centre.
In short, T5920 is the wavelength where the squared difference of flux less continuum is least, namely 5915.70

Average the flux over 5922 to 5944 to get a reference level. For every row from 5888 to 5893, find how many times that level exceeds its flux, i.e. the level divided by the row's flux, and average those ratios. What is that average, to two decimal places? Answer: 1.30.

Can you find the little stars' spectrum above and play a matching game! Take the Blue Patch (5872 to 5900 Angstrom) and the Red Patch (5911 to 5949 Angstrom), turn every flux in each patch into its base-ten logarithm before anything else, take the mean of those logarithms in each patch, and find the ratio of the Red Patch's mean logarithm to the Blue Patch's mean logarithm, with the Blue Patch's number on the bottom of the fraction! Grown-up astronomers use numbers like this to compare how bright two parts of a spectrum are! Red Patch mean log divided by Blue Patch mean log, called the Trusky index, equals 1.03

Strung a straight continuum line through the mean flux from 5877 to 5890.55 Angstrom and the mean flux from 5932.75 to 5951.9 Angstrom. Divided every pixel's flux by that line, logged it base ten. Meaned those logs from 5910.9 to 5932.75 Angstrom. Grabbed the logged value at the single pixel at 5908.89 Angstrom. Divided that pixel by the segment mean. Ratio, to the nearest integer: -3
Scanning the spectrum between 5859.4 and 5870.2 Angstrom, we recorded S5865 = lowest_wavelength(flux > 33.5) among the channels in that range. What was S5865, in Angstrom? 5868.21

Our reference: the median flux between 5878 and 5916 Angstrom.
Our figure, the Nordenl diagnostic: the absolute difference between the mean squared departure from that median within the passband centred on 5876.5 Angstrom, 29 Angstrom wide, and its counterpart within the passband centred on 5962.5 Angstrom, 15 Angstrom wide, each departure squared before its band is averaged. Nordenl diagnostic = 2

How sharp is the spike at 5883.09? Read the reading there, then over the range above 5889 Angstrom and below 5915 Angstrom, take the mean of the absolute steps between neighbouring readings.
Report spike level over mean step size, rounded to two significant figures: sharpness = 61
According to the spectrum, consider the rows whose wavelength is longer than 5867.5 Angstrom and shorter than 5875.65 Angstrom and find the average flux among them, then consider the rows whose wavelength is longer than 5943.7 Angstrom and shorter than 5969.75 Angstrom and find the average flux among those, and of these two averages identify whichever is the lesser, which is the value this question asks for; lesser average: 33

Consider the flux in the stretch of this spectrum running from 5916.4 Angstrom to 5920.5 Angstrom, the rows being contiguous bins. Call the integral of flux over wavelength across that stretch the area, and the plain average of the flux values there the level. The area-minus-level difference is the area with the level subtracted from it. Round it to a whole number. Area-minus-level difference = 97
